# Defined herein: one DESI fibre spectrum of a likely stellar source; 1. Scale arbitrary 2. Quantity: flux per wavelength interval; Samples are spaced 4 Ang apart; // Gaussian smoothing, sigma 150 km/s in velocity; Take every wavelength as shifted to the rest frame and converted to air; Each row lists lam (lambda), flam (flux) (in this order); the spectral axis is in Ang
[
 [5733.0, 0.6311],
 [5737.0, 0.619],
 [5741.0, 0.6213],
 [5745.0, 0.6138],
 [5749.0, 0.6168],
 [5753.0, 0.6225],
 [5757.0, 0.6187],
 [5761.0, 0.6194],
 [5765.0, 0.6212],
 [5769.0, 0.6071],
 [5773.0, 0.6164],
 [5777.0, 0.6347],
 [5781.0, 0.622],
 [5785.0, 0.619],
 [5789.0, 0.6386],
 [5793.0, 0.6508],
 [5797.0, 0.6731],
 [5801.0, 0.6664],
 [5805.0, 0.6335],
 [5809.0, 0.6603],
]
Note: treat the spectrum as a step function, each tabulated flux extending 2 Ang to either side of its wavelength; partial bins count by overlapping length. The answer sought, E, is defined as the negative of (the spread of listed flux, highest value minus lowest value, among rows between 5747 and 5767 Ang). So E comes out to -0.006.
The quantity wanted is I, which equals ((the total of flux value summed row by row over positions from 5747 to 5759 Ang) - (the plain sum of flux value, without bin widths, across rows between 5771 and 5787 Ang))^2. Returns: 0.40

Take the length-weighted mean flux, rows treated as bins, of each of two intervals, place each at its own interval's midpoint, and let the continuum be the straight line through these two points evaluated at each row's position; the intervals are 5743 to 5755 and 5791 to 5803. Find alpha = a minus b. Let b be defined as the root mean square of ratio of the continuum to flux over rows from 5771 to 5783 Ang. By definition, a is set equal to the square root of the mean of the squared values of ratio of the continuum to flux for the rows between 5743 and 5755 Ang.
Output -0.032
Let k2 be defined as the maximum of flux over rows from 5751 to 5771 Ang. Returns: 0.6225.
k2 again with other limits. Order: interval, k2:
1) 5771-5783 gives 0.6347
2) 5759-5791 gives 0.6386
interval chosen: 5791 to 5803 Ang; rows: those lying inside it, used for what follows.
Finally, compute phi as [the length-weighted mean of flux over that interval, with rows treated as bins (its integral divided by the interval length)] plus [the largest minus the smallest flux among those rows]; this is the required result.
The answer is 0.686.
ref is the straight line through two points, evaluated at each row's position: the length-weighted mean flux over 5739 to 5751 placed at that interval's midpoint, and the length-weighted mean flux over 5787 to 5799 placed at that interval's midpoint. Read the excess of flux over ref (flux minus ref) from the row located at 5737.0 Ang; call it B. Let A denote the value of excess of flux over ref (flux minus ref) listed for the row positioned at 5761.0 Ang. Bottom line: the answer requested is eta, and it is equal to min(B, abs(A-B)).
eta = 0.008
